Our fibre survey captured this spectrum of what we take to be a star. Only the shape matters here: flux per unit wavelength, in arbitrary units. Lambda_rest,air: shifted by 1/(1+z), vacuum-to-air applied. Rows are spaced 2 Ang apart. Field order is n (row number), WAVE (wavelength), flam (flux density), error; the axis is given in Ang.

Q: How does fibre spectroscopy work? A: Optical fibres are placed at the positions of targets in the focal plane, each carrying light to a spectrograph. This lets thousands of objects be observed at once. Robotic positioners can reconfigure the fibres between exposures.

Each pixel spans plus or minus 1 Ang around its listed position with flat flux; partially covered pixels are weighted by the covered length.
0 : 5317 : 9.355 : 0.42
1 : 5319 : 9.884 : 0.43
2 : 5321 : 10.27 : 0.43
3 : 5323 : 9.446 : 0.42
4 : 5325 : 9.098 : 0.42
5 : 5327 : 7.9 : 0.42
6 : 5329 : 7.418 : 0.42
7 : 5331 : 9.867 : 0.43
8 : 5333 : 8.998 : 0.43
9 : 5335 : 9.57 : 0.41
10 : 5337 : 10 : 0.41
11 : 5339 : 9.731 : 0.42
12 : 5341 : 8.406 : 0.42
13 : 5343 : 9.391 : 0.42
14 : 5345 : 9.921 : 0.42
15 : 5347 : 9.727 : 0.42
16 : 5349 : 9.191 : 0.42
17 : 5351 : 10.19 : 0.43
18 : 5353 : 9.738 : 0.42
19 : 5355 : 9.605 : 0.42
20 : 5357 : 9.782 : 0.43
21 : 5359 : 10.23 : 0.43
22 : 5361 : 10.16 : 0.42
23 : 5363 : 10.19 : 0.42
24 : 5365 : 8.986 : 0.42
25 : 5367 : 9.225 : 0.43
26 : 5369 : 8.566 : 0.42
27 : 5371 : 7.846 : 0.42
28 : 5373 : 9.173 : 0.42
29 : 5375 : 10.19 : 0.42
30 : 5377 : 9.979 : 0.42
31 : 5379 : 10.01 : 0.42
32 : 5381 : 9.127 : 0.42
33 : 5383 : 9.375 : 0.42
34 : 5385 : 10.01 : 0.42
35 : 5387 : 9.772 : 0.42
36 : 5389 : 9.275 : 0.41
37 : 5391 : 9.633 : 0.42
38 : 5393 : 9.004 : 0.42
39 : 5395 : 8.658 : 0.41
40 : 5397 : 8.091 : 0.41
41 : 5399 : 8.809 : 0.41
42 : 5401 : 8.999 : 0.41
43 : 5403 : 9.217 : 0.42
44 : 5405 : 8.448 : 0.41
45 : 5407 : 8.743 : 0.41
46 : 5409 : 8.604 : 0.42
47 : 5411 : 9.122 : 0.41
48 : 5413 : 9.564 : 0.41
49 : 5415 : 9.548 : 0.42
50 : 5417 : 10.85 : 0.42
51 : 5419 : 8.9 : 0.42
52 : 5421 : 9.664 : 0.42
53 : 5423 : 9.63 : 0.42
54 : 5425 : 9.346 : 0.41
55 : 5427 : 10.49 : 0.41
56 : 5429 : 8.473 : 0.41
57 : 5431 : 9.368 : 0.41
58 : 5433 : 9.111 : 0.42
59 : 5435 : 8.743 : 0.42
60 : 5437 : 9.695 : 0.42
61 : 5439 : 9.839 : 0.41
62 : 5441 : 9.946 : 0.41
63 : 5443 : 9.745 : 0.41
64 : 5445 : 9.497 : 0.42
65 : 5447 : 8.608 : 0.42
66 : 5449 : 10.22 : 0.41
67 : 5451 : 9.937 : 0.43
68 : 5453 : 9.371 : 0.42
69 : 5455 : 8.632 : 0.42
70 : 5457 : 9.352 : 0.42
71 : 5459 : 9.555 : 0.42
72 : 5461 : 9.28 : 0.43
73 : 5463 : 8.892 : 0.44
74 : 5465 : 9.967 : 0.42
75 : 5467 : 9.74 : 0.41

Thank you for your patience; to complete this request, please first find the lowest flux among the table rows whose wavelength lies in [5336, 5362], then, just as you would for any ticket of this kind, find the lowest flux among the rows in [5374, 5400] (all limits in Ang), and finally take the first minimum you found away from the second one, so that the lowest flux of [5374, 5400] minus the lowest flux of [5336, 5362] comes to -0.3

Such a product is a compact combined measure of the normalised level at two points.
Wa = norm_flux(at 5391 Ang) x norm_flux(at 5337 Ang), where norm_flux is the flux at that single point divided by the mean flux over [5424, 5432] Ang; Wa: 1.09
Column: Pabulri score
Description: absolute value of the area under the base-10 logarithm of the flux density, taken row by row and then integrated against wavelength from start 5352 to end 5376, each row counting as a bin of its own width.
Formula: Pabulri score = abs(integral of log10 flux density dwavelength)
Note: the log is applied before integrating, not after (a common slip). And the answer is 23.4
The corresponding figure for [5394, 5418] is 22.9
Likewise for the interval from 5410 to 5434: 23.4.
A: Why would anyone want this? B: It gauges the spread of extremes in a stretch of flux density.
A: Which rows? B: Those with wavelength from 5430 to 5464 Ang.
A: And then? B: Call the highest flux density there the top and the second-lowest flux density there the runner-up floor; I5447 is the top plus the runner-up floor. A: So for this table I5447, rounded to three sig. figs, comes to 18.9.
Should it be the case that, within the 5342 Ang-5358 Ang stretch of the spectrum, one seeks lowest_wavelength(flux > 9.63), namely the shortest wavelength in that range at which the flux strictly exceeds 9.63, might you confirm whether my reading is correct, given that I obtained 5345 Ang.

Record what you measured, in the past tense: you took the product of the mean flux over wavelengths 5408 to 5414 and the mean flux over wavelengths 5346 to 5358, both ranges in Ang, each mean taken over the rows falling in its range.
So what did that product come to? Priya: 88.3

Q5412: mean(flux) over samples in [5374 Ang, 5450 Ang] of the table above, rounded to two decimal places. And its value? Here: 9.38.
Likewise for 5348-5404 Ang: 9.39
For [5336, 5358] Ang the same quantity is 9.61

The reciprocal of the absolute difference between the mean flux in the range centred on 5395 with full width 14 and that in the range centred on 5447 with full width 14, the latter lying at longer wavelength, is 1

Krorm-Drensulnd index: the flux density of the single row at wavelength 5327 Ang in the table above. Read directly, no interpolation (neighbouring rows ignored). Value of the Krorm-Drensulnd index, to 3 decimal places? 7.900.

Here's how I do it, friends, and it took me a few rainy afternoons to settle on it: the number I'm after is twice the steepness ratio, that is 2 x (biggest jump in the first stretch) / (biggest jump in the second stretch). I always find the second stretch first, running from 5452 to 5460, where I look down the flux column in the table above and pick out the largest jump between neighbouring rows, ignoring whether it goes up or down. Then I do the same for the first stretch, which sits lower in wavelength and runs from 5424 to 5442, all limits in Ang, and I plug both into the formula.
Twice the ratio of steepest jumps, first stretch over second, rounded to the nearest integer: 5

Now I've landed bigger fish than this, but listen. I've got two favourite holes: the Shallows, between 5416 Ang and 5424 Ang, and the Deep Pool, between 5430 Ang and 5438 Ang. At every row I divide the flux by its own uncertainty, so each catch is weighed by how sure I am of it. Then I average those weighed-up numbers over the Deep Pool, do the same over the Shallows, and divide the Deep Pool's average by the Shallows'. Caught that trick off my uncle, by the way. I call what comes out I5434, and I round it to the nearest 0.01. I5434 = 0.95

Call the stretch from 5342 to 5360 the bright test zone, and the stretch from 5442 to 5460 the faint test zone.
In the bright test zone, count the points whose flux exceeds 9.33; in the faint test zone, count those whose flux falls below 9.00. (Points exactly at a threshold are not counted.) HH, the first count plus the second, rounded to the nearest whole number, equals 10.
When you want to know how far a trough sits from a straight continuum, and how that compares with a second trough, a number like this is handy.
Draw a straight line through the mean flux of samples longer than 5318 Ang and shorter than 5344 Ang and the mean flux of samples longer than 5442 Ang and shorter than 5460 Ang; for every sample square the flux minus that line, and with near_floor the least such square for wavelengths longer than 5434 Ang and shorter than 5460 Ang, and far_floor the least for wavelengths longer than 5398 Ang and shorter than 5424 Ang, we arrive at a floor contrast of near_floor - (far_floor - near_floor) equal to -0.009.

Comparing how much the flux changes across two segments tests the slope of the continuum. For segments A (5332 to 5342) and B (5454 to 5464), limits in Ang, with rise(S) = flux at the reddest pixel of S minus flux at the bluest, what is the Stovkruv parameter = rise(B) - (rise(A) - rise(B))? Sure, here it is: 1.1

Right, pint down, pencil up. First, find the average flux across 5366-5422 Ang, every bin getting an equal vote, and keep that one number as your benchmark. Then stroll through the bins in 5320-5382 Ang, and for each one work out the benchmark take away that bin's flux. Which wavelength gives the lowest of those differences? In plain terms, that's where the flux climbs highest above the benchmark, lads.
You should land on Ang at 5321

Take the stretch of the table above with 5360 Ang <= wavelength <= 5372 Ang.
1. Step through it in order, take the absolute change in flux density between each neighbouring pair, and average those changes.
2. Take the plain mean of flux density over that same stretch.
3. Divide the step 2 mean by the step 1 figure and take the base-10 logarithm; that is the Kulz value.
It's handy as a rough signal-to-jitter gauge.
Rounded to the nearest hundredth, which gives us 1.21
